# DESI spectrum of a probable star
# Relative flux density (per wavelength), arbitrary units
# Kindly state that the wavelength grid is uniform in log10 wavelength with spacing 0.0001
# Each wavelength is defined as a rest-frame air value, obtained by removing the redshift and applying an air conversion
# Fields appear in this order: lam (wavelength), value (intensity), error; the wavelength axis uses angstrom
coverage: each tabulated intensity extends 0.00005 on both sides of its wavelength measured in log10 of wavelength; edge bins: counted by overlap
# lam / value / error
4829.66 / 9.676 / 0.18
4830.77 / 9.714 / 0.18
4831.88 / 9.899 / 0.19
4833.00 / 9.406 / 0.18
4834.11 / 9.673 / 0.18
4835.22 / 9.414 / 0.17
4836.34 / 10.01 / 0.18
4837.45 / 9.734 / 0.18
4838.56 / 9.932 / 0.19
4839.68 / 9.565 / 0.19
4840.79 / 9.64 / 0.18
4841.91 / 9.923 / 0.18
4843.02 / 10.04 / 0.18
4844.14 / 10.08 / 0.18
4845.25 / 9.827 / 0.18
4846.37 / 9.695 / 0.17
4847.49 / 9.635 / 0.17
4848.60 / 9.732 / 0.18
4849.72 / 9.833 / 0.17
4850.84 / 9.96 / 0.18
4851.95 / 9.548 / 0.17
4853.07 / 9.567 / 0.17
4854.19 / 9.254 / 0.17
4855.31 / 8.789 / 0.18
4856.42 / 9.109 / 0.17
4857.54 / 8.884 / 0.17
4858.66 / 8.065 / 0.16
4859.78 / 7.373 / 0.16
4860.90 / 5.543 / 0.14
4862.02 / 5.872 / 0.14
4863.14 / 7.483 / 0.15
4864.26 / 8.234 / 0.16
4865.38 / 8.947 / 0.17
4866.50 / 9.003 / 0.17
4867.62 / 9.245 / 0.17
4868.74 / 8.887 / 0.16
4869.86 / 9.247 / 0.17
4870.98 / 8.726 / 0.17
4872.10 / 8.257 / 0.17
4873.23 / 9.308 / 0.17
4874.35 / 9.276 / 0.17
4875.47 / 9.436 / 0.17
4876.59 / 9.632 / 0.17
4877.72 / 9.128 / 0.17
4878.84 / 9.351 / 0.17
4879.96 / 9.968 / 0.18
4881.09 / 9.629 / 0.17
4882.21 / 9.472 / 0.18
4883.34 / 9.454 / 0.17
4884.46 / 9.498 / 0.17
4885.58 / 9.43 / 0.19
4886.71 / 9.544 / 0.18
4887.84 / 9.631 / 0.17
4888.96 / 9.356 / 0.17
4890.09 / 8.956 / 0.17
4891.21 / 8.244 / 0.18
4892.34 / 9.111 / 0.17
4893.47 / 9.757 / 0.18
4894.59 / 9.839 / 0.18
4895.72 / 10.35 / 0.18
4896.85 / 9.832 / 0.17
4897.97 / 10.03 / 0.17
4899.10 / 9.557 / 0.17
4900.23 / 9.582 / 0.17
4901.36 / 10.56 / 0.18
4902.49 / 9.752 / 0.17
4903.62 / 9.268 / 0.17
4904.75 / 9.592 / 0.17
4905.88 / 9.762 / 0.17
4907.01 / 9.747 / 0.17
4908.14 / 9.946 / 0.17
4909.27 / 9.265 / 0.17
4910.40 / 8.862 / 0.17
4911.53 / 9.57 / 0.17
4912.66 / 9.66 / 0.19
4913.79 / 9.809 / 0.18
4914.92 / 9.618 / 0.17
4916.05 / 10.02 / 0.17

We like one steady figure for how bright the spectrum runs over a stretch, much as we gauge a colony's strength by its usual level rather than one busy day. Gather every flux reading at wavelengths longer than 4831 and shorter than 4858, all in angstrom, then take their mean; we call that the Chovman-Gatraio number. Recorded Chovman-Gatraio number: 9.63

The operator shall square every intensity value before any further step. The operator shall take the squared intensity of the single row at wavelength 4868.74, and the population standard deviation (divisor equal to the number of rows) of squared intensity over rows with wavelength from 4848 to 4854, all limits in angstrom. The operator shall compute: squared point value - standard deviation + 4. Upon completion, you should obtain 80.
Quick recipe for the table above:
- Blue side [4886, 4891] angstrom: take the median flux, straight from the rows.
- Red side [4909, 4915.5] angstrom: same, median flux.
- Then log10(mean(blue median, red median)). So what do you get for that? 0.979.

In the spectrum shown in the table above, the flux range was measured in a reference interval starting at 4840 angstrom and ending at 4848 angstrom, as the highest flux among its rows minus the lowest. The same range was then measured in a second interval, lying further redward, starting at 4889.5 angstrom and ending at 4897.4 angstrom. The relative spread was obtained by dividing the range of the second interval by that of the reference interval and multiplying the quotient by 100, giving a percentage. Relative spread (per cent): 473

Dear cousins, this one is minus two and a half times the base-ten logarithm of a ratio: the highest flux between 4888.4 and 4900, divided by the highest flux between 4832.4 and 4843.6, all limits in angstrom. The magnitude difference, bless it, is -0.033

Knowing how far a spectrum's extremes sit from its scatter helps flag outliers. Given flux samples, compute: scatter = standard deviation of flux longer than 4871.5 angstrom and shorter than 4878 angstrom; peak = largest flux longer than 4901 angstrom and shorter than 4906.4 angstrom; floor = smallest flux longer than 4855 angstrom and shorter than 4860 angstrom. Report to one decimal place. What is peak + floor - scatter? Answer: 17.5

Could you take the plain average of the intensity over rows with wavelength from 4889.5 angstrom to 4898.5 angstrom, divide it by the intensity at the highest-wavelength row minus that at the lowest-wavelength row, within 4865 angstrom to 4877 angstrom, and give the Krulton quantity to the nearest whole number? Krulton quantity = 14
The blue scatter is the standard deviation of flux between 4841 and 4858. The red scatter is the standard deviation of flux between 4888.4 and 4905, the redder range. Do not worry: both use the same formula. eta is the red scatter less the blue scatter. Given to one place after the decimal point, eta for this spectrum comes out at 0.2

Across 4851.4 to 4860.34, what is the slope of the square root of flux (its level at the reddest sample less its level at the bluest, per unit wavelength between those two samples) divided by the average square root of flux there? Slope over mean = -0.016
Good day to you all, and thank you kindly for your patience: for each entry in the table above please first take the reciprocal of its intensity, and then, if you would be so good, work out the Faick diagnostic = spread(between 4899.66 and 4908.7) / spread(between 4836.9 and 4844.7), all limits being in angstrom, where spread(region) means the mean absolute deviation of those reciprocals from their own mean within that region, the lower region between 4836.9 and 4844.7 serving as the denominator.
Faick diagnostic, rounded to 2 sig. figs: 1.4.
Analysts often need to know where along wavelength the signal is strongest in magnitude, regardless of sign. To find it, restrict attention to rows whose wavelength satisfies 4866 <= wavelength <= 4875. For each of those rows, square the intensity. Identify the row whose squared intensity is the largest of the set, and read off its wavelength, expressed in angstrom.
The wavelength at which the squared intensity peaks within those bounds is 4873.23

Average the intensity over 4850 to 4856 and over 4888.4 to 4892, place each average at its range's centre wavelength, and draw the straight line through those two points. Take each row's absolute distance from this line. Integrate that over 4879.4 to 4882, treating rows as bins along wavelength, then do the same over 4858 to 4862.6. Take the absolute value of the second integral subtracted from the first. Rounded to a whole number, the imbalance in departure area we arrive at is 10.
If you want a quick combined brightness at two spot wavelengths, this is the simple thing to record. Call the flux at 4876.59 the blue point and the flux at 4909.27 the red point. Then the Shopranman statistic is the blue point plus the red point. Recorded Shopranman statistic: 18.9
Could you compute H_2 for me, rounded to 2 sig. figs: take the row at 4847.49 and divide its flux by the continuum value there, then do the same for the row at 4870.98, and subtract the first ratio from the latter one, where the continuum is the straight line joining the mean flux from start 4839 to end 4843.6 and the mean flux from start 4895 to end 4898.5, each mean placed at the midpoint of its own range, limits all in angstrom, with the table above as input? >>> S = -0.10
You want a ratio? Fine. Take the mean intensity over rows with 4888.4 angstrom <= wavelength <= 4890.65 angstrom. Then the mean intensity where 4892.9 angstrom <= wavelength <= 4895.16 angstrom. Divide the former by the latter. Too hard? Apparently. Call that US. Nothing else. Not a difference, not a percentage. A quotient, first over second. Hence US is 0.93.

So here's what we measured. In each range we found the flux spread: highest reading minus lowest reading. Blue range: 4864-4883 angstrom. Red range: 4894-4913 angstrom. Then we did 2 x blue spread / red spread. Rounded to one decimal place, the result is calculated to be 2.0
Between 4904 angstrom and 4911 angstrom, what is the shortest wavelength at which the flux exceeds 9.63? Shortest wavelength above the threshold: 4905.88 angstrom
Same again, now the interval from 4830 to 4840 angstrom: 4830.77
